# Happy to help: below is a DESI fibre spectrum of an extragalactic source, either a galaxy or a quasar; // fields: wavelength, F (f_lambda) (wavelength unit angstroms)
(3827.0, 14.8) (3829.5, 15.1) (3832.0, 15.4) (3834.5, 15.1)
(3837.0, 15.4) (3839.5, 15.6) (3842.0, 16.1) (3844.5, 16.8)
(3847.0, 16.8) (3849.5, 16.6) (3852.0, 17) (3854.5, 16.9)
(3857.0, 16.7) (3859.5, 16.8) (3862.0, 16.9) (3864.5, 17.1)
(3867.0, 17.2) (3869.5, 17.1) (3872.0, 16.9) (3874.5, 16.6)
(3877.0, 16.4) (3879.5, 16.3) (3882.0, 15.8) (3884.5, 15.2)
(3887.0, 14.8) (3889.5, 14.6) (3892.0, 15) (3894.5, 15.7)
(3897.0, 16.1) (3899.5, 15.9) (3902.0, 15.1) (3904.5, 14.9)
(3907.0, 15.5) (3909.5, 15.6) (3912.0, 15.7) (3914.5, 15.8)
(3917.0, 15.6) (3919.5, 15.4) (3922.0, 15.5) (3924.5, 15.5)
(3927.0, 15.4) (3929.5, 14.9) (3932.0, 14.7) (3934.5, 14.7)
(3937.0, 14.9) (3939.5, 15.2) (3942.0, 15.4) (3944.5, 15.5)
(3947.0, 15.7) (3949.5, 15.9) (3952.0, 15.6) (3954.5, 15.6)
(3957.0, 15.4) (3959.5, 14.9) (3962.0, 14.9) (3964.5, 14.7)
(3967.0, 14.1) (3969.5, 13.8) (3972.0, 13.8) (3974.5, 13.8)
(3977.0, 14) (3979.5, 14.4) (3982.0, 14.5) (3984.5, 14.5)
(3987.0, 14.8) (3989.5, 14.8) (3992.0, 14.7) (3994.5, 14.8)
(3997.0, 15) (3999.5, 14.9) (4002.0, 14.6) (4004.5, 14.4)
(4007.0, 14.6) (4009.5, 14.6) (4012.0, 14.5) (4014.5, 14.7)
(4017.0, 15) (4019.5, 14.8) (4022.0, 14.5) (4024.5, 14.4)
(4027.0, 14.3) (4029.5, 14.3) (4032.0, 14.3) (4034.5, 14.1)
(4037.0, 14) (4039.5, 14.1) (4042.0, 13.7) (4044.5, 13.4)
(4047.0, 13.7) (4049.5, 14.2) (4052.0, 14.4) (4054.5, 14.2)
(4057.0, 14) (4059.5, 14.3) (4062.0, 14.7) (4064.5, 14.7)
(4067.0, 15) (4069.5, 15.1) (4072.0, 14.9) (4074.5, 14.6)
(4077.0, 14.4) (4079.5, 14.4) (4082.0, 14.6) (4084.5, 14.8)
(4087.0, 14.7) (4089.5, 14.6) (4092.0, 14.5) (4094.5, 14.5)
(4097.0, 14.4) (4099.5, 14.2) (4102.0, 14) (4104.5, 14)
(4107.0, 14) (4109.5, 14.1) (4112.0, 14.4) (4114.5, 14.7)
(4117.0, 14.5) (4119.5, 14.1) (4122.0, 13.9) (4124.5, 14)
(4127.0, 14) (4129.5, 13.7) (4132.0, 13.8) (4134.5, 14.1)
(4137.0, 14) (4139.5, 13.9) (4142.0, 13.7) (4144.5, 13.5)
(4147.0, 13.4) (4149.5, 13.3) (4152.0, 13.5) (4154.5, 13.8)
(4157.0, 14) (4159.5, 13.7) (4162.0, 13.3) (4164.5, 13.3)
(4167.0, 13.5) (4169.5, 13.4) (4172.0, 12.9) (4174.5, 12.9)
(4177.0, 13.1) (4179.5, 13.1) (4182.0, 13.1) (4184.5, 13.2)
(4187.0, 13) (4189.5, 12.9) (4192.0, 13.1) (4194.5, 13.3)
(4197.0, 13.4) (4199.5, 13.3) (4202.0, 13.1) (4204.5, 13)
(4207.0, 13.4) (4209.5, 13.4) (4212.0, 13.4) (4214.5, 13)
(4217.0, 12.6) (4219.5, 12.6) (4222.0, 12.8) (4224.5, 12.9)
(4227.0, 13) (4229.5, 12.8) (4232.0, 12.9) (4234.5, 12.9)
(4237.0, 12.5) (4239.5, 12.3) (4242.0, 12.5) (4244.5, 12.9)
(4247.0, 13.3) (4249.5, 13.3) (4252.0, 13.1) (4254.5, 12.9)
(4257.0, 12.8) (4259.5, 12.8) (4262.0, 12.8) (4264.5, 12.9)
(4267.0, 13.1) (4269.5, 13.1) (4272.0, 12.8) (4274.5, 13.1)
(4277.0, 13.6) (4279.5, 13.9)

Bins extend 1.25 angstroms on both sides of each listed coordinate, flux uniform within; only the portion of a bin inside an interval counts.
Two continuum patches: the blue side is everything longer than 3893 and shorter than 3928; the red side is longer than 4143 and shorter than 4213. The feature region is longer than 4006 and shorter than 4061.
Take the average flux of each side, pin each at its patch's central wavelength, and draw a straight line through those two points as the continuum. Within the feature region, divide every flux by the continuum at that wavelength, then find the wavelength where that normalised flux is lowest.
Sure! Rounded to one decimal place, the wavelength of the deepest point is 4044.5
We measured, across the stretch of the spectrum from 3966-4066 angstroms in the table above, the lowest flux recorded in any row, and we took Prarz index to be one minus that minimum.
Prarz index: -12.4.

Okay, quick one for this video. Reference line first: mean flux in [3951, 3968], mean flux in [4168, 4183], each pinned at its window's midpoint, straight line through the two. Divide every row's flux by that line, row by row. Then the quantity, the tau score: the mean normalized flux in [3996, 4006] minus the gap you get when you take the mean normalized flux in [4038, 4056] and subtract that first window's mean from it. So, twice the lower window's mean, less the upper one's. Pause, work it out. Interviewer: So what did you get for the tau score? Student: 1.03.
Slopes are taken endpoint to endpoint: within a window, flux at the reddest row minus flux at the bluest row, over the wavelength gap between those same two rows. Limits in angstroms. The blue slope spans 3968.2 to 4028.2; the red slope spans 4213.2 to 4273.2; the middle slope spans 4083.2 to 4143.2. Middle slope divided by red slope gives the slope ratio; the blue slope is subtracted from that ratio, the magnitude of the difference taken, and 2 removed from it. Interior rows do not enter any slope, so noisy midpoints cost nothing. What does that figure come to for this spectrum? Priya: 3.5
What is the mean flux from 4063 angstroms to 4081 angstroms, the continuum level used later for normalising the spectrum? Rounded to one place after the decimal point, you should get 14.7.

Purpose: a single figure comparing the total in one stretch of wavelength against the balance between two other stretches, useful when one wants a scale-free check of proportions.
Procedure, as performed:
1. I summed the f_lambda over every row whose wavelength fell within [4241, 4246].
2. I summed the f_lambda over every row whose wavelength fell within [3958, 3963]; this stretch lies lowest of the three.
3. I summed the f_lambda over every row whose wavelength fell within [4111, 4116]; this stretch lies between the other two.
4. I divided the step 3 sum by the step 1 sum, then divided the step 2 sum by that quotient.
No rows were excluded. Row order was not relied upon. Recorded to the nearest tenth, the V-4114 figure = 26.0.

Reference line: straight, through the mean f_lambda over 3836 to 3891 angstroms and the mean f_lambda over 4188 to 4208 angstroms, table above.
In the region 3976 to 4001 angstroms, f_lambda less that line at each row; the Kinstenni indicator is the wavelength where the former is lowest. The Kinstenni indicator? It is 3977.0 angstroms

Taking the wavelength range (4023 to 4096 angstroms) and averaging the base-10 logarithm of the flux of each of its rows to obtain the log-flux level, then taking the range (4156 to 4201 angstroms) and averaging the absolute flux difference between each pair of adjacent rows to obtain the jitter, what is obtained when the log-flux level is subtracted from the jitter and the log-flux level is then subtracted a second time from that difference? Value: -2.16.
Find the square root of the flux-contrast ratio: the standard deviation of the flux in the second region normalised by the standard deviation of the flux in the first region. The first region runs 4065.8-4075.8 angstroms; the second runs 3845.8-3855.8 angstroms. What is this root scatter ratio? 0.89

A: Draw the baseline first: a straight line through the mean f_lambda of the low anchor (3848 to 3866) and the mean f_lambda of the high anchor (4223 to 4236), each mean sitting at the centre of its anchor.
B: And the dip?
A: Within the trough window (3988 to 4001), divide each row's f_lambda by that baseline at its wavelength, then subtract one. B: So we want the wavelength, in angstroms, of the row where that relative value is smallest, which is 3992.0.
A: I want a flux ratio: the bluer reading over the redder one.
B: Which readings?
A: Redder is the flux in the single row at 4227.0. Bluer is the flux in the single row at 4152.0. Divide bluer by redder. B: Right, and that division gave 1.04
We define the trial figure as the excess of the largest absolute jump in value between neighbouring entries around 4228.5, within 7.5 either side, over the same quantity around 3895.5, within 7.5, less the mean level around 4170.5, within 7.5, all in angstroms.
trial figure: -13.8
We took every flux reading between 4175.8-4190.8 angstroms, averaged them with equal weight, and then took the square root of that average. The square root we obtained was 3.61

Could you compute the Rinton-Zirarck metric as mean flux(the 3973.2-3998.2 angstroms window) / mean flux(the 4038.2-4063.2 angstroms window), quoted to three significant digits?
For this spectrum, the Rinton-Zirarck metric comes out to 1.03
